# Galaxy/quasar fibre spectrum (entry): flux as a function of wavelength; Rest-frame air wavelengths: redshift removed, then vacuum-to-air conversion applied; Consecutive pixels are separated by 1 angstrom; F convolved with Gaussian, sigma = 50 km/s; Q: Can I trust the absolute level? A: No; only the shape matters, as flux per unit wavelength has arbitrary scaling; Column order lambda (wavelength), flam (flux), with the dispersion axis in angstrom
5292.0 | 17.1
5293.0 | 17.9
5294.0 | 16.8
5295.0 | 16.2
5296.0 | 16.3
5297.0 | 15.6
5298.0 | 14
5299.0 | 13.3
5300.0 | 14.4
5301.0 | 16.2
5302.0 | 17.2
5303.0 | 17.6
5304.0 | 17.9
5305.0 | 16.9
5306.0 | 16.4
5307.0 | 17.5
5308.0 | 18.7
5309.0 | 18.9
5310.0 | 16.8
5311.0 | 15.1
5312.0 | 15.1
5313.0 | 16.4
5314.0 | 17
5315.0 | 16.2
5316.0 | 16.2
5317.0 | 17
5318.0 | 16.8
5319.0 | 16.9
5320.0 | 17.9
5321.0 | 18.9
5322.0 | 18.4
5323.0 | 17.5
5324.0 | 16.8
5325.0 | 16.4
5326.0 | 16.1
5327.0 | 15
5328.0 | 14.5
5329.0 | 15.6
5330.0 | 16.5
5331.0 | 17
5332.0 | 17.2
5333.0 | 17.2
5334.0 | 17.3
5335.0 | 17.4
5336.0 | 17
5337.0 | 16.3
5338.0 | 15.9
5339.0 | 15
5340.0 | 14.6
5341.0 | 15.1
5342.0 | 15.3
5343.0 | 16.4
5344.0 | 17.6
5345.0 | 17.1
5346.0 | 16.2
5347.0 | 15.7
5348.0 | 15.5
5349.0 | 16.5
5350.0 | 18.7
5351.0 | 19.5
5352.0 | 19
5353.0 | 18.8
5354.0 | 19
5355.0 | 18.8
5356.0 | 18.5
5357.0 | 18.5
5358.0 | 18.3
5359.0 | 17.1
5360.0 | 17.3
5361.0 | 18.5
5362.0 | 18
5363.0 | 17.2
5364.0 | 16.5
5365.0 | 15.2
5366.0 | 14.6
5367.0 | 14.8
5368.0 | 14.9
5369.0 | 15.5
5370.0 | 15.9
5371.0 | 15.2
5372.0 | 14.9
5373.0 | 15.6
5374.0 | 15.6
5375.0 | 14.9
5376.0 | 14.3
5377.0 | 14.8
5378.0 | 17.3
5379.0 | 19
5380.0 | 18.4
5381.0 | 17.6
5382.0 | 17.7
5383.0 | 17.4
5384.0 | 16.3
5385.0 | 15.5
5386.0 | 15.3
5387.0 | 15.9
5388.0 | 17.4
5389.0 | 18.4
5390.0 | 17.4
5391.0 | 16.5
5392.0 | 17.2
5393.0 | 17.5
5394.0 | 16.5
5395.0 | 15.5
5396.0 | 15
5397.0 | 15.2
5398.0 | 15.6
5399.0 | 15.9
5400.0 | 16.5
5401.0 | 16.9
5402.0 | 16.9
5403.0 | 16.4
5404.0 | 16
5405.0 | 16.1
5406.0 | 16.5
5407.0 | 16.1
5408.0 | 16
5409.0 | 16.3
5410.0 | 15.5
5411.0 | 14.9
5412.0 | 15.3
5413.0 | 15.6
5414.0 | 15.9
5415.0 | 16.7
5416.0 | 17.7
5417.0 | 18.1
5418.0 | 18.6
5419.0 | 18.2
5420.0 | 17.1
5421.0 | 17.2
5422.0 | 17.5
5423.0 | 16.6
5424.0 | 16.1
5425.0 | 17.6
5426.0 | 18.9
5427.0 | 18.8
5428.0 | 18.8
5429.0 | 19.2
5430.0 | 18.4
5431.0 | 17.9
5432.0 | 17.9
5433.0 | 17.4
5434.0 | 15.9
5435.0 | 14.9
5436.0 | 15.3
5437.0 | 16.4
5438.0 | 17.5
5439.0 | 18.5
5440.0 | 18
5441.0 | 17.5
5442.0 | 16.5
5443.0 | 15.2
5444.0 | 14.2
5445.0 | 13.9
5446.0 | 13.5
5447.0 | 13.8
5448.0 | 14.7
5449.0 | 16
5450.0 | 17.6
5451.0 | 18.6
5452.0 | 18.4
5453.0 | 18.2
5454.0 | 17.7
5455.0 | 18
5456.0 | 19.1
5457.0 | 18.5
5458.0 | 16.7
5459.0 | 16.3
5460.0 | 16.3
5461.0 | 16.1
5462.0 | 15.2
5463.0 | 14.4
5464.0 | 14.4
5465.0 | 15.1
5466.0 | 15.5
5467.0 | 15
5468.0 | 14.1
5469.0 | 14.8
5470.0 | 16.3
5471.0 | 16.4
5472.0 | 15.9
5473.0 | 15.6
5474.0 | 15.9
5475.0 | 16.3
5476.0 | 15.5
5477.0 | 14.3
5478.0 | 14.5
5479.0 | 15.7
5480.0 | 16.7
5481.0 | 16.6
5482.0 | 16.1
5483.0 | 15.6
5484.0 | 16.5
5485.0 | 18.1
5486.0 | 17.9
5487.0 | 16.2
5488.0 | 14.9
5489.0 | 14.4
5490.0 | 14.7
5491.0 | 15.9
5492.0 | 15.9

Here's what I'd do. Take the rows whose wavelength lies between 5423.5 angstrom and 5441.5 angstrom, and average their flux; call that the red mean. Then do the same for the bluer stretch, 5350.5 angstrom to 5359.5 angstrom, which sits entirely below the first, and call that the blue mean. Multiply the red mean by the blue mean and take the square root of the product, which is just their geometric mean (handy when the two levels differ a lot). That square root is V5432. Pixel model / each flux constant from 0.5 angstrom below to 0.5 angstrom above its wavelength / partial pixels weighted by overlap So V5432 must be 18.0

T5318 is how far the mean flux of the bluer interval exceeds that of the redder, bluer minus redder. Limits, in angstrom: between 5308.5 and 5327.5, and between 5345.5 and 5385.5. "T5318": 0.0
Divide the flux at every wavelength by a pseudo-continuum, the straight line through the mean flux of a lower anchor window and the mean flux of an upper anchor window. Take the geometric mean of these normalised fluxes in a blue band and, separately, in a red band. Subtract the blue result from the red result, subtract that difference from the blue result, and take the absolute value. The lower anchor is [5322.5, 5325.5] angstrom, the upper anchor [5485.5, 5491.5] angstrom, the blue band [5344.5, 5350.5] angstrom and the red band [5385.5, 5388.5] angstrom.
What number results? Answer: 1.00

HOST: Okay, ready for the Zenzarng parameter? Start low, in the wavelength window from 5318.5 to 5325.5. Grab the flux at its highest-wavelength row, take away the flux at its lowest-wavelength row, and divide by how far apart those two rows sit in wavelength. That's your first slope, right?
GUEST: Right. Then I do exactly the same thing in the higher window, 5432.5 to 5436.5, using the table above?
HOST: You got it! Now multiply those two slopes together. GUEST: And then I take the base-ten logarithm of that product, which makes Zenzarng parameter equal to -1.2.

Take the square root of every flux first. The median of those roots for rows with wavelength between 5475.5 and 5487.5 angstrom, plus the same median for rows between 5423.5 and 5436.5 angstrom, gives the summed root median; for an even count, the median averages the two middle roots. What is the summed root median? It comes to 8.25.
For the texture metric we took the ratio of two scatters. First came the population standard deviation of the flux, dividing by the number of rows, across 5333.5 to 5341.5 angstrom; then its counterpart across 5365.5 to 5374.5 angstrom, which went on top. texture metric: 0.4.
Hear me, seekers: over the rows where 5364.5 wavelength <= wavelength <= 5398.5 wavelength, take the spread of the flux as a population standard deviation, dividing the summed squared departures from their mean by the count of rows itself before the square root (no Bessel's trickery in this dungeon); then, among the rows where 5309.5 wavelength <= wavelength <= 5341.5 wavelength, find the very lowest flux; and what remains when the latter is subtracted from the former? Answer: -13.2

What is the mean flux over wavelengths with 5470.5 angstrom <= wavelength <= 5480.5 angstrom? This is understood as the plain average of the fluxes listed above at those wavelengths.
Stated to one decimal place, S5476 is 15.7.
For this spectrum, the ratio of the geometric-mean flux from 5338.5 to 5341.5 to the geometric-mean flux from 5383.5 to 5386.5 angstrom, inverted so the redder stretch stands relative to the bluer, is 1.05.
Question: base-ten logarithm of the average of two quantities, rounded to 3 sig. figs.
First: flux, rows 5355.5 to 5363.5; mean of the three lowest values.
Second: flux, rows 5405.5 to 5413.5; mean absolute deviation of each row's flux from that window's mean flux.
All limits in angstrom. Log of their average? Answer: 0.946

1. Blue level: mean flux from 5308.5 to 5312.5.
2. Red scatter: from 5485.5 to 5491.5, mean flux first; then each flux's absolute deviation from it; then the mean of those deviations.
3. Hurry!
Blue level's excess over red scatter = 15.5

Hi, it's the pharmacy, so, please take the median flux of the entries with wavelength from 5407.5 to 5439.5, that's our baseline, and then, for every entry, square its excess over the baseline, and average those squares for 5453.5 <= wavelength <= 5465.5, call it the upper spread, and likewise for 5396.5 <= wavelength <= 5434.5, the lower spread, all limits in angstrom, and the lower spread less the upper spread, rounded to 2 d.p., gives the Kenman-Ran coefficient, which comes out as -1.43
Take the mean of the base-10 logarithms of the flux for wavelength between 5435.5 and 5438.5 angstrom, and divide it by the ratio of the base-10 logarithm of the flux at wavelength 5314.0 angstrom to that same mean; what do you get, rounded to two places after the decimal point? 1.20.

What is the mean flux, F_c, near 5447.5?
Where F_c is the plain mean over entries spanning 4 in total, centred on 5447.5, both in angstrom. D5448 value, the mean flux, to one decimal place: 14.5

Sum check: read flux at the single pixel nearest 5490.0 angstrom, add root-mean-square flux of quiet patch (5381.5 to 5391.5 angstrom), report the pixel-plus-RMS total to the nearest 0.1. 31.5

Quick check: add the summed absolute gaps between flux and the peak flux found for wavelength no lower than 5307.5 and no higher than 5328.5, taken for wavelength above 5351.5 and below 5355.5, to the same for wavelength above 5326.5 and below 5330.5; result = 14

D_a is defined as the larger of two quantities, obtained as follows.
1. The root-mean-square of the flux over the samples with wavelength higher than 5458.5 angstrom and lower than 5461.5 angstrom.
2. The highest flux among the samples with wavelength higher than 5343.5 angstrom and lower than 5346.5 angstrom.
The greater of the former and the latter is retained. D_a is 17.6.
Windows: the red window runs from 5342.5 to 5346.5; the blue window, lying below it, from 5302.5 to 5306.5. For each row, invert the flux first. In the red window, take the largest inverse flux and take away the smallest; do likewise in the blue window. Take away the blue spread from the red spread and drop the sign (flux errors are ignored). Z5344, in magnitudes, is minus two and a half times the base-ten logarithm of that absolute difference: 9.3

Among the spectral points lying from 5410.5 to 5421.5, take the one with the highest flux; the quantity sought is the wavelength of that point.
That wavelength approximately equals 5418.0 angstrom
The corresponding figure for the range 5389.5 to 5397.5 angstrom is 5393.0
